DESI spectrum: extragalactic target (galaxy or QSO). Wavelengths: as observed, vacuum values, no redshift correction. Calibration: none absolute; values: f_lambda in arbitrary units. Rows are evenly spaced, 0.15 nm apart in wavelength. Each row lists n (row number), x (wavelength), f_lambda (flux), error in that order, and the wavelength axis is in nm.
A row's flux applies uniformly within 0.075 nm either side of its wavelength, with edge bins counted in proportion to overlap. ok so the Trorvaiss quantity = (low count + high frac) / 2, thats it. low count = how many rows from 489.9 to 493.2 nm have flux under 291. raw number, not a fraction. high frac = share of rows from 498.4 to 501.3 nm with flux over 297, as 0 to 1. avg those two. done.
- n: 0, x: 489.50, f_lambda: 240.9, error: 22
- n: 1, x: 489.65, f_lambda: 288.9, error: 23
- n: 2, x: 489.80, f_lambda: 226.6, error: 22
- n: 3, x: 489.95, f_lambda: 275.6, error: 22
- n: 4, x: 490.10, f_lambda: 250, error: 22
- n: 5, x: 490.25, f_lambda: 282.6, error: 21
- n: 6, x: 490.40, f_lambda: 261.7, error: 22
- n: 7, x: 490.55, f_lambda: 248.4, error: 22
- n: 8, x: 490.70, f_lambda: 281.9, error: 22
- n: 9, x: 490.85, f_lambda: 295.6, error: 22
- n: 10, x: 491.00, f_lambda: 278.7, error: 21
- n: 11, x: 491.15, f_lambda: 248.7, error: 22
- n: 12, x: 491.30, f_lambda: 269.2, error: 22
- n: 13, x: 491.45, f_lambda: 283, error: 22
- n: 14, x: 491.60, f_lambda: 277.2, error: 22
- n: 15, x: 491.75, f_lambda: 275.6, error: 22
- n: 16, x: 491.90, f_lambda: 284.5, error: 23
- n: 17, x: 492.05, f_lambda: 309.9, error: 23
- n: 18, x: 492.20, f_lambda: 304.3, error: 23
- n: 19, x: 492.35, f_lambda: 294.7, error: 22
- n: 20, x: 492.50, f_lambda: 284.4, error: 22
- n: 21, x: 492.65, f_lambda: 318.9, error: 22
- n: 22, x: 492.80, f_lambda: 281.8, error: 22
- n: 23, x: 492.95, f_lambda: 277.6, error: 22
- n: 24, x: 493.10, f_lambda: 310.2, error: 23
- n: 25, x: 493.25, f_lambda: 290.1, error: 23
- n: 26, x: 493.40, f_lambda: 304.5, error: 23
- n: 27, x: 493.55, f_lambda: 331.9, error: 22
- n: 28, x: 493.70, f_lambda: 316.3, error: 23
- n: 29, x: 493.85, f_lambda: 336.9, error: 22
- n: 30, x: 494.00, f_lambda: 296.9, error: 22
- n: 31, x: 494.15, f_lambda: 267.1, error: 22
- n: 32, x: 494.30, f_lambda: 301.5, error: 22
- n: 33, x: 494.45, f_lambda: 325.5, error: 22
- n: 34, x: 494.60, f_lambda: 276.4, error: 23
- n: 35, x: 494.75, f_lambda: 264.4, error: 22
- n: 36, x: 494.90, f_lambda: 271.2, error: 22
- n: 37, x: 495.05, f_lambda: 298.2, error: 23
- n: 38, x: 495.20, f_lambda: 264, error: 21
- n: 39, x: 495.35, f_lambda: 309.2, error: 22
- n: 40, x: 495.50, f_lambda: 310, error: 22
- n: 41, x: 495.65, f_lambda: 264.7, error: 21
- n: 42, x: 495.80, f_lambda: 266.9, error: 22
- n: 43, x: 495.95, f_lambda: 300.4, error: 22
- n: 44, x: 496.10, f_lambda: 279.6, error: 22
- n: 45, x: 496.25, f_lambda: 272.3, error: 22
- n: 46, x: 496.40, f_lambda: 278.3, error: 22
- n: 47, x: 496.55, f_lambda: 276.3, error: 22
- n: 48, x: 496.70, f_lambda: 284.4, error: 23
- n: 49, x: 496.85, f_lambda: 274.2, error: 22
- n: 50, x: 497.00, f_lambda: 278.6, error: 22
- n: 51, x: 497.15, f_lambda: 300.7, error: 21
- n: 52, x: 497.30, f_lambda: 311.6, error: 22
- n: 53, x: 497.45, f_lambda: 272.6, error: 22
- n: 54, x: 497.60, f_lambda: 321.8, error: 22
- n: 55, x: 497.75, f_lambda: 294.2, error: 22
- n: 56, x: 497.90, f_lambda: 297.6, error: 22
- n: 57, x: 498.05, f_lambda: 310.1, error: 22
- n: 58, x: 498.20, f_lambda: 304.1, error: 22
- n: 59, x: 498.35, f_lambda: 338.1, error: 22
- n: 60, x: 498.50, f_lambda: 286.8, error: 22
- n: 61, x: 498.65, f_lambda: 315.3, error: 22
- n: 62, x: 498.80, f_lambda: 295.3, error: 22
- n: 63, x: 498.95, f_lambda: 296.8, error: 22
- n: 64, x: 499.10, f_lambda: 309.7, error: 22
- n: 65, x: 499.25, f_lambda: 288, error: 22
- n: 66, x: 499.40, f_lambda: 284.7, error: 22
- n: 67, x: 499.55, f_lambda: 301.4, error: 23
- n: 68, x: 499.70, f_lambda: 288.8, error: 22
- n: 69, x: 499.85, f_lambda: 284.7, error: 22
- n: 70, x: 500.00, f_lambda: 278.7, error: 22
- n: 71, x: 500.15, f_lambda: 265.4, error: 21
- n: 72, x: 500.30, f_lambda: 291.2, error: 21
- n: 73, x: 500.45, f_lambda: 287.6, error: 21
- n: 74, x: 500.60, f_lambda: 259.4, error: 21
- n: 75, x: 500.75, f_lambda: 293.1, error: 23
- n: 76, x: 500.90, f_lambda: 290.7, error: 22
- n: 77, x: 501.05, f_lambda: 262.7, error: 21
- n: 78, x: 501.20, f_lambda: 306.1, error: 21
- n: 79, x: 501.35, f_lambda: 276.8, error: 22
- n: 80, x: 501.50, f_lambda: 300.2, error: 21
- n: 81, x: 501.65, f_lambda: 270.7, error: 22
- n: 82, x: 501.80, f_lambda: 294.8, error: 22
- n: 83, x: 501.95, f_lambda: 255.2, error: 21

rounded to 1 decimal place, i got 8.1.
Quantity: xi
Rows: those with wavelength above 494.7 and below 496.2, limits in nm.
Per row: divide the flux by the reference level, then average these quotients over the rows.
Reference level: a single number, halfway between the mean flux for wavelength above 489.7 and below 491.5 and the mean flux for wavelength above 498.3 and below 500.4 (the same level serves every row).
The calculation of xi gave 1.01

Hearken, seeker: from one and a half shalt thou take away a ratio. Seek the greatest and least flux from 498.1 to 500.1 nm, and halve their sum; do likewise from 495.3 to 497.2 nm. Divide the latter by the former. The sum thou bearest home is 0.57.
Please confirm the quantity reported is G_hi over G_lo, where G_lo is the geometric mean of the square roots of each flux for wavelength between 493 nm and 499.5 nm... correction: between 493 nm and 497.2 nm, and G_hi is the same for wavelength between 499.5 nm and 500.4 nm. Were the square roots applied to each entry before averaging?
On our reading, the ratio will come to 0.99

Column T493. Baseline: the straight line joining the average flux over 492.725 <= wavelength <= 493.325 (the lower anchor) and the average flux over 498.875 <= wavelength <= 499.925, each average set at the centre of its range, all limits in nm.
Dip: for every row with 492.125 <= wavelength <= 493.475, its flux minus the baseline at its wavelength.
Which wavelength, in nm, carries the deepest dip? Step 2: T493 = 492.95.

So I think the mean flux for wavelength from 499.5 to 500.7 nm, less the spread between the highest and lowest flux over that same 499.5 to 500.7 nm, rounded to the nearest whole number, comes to 240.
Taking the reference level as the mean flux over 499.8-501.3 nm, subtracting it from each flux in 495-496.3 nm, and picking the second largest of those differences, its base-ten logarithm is 1.44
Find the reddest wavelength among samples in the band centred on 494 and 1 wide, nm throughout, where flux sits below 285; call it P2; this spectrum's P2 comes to 494.15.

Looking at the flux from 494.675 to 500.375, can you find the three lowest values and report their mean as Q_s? 264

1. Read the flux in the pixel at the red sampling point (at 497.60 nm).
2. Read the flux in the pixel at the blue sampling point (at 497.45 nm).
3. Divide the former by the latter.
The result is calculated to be 1.18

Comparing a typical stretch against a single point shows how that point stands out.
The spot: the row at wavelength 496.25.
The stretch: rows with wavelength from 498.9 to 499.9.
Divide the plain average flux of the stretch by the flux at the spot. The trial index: 1.08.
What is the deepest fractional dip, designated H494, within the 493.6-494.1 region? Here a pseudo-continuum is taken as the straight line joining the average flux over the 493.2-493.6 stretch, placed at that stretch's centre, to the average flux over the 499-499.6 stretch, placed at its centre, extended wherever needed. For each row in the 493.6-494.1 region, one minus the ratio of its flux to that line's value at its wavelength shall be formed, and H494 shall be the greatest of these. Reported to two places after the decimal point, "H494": 0.03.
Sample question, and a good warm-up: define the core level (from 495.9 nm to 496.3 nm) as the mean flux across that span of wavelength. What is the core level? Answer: 284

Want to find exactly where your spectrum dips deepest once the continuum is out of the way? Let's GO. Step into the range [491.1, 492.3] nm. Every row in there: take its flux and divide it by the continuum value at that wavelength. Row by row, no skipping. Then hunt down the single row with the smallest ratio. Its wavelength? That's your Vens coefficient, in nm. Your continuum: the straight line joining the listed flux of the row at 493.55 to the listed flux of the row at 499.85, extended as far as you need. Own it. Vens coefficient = 491.15 nm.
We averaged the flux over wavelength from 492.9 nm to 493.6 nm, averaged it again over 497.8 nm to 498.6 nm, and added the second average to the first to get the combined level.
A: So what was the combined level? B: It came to 610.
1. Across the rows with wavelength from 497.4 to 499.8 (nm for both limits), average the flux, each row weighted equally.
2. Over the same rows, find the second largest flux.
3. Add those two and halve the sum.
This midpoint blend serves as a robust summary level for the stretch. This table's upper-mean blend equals 311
